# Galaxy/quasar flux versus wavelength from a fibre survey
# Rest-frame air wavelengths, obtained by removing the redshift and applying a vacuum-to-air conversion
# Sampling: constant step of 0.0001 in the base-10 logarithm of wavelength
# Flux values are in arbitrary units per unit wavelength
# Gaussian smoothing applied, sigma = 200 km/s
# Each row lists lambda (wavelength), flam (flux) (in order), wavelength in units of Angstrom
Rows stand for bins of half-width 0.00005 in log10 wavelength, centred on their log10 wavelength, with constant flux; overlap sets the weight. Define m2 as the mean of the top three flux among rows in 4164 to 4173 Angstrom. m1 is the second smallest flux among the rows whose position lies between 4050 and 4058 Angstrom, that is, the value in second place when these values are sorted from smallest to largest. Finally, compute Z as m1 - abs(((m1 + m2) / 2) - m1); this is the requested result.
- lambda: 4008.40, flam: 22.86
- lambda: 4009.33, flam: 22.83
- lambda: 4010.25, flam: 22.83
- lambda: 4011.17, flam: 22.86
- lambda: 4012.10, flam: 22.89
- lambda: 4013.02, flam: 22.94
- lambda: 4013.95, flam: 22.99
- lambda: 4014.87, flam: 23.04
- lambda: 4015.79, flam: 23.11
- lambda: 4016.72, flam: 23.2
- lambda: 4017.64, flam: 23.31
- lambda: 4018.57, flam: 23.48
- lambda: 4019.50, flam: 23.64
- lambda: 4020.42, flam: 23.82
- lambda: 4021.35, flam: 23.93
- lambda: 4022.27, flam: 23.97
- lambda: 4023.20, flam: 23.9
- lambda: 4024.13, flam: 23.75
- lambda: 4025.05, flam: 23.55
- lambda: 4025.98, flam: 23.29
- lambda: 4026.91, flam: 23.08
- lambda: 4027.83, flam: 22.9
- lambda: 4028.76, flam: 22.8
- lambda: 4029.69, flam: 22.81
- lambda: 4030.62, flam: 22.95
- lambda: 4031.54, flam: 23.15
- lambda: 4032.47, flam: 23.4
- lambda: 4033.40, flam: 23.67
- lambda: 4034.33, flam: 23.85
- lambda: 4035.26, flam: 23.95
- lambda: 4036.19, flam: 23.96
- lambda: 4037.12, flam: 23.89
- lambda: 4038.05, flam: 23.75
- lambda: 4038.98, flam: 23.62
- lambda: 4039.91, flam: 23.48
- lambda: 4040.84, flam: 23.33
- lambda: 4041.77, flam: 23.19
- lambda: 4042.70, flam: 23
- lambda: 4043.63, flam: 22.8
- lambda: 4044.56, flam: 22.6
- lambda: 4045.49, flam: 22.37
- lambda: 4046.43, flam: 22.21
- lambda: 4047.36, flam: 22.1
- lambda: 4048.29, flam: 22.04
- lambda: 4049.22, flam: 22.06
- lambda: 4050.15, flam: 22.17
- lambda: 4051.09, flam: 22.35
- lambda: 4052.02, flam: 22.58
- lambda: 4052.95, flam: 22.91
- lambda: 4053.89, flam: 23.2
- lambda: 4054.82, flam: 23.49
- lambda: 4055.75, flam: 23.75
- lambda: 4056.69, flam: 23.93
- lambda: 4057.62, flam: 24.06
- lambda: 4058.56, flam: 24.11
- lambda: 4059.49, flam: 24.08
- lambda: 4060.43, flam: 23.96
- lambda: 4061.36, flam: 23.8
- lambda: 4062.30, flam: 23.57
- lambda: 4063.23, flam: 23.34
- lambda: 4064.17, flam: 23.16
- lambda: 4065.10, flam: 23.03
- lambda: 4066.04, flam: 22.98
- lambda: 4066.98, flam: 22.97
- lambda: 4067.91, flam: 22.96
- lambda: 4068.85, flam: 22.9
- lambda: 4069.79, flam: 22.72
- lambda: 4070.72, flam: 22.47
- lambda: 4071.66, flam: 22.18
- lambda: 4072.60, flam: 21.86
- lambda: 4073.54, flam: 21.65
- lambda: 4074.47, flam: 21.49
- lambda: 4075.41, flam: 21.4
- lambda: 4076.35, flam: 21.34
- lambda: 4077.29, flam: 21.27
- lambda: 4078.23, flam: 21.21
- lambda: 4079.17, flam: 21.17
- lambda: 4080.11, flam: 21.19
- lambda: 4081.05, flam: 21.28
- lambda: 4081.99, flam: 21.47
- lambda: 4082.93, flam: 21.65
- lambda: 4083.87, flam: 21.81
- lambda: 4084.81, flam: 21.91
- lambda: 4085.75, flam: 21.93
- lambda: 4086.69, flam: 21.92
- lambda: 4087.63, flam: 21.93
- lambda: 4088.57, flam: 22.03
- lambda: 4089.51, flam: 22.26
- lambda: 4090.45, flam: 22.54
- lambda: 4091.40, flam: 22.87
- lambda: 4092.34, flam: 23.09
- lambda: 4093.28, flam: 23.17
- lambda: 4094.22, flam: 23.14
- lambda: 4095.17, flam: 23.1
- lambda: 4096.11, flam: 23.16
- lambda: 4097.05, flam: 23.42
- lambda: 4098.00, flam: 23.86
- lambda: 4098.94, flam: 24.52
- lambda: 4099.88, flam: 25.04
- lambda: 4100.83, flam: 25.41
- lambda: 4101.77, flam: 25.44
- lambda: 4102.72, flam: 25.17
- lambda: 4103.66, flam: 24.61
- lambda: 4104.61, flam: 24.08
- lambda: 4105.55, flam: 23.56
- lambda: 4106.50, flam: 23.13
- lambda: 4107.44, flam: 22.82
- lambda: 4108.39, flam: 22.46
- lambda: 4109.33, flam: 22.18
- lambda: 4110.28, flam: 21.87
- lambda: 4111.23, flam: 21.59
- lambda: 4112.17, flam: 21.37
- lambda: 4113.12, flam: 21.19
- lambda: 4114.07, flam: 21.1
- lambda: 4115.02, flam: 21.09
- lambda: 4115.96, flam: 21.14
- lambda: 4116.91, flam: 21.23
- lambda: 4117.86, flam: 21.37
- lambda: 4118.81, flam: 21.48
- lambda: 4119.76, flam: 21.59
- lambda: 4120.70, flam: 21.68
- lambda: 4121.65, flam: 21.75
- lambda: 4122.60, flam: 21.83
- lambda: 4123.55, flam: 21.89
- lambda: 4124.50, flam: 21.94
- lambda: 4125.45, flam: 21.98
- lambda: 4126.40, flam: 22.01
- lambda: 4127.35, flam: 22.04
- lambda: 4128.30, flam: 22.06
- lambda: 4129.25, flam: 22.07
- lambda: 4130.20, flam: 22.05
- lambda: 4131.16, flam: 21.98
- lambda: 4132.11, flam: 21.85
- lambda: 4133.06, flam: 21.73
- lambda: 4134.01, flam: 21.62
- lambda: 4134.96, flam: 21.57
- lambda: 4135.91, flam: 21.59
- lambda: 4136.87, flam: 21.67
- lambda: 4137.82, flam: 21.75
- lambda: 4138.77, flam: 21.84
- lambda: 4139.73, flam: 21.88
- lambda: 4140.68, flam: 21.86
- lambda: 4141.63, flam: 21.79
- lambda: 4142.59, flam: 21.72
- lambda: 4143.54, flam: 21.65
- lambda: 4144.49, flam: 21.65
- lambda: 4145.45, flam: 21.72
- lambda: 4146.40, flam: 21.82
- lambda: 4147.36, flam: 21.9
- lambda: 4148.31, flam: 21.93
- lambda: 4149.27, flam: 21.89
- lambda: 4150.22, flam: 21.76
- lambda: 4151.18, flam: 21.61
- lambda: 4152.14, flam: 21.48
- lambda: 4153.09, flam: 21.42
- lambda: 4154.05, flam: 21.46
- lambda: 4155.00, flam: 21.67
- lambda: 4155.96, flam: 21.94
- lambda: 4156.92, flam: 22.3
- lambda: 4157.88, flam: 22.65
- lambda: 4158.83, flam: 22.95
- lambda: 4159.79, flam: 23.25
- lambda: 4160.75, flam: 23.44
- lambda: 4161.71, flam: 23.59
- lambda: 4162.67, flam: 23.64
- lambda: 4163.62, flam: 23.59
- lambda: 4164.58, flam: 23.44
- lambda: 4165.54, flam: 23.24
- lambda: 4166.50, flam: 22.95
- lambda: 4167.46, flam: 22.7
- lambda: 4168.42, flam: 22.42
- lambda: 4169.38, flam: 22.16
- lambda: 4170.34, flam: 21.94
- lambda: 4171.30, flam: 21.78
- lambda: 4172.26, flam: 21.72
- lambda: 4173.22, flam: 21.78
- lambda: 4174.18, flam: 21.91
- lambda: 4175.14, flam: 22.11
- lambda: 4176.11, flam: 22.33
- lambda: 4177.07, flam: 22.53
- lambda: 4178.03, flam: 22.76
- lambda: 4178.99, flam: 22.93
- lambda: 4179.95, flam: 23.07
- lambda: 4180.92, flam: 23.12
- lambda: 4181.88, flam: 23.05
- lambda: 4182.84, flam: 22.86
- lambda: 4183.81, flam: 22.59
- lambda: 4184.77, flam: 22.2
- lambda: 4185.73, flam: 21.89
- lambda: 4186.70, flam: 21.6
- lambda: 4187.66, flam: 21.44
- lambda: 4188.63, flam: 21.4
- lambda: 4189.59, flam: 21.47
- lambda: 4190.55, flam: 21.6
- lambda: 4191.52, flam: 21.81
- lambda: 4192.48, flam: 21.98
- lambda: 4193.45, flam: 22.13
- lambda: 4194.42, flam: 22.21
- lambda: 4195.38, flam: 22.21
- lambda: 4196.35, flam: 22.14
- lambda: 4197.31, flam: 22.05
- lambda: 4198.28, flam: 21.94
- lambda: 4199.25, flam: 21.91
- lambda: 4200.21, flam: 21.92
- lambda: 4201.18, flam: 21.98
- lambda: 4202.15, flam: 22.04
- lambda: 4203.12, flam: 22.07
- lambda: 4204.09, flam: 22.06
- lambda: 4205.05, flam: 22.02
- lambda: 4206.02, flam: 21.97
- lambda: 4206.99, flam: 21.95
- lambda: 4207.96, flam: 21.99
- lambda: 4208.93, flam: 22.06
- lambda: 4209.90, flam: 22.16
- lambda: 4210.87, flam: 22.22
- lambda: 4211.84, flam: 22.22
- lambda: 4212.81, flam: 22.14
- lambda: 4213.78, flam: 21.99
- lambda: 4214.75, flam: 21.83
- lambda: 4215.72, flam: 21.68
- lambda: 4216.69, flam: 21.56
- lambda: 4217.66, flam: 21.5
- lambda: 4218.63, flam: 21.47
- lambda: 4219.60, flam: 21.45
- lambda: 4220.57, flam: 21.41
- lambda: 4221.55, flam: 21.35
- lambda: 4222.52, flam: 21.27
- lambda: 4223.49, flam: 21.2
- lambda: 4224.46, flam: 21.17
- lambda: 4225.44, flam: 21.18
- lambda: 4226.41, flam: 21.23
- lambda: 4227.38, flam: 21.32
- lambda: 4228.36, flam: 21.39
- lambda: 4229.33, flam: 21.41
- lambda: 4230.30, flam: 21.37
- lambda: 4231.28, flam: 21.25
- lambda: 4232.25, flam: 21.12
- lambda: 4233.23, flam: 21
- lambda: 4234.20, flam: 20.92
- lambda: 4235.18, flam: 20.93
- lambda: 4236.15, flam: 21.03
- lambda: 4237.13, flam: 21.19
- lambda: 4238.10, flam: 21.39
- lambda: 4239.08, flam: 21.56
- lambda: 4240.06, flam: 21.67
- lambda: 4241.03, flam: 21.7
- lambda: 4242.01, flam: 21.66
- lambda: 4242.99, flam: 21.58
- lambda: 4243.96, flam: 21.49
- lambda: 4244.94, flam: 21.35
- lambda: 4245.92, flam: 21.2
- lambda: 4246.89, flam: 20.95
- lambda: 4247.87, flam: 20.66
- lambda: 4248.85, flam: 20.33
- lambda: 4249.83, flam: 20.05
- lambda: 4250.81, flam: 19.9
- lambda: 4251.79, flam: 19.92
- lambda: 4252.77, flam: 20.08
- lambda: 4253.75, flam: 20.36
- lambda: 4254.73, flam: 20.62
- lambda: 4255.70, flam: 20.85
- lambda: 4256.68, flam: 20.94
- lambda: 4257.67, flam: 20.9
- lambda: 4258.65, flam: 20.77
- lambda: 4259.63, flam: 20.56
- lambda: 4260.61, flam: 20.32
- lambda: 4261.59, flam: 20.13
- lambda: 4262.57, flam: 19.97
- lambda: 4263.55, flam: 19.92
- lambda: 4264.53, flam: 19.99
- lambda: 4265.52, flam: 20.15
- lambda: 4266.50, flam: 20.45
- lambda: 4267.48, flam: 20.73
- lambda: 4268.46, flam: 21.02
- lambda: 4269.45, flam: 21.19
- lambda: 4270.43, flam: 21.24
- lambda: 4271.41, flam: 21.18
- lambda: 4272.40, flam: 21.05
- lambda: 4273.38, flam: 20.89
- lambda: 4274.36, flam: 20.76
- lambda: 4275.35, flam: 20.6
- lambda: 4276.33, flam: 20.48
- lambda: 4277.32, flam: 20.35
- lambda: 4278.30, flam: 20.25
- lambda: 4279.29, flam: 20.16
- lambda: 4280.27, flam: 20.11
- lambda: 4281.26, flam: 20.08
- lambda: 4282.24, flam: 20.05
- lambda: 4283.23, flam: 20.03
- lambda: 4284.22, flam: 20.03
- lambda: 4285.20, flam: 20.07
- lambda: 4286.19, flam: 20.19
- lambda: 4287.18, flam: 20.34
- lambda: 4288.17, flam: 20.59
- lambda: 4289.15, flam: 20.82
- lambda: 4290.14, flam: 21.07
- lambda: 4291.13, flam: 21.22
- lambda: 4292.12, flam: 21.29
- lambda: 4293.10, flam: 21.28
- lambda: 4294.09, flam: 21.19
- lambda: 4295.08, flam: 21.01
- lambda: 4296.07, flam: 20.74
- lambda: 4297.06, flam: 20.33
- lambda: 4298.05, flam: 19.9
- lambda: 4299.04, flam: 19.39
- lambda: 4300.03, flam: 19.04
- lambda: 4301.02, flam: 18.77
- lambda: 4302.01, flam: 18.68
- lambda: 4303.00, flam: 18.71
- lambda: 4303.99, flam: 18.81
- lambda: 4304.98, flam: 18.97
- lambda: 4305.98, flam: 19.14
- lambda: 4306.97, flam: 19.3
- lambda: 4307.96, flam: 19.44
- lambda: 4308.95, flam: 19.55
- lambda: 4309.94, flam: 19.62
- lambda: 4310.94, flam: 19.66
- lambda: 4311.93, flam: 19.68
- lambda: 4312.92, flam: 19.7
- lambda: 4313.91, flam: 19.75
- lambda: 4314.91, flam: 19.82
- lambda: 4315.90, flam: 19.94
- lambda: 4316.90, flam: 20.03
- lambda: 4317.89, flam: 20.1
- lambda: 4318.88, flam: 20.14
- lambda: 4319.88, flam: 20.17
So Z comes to 21.9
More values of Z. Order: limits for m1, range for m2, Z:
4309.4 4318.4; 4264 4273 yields 18.9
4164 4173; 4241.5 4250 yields 21.7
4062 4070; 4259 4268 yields 21.7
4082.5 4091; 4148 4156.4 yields 21.8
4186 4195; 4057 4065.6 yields 20.1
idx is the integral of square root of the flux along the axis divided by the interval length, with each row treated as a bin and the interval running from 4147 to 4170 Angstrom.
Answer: 4.74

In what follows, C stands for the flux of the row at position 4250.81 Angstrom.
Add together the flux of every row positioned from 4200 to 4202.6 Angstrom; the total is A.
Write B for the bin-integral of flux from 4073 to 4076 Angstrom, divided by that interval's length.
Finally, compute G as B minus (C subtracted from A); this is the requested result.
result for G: -24.5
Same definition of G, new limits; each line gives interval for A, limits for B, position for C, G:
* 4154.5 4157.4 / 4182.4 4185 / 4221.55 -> -22.0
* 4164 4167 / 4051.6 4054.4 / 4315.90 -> -26.8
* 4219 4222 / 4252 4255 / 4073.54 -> -22.3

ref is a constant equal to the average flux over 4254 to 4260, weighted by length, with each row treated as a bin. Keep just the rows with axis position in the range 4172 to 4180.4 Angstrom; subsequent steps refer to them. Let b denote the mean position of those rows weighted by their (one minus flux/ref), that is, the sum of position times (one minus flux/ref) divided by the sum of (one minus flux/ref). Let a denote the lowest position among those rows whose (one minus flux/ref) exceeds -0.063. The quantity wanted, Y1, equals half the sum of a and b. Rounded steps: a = 4172.26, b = 4176.8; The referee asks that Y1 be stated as 4174.6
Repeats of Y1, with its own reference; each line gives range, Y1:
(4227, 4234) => 4228.6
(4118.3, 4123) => 4119.8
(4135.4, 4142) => 4137.4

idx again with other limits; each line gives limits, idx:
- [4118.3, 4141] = 4.67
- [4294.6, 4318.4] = 4.43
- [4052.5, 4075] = 4.81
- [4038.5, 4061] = 4.80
